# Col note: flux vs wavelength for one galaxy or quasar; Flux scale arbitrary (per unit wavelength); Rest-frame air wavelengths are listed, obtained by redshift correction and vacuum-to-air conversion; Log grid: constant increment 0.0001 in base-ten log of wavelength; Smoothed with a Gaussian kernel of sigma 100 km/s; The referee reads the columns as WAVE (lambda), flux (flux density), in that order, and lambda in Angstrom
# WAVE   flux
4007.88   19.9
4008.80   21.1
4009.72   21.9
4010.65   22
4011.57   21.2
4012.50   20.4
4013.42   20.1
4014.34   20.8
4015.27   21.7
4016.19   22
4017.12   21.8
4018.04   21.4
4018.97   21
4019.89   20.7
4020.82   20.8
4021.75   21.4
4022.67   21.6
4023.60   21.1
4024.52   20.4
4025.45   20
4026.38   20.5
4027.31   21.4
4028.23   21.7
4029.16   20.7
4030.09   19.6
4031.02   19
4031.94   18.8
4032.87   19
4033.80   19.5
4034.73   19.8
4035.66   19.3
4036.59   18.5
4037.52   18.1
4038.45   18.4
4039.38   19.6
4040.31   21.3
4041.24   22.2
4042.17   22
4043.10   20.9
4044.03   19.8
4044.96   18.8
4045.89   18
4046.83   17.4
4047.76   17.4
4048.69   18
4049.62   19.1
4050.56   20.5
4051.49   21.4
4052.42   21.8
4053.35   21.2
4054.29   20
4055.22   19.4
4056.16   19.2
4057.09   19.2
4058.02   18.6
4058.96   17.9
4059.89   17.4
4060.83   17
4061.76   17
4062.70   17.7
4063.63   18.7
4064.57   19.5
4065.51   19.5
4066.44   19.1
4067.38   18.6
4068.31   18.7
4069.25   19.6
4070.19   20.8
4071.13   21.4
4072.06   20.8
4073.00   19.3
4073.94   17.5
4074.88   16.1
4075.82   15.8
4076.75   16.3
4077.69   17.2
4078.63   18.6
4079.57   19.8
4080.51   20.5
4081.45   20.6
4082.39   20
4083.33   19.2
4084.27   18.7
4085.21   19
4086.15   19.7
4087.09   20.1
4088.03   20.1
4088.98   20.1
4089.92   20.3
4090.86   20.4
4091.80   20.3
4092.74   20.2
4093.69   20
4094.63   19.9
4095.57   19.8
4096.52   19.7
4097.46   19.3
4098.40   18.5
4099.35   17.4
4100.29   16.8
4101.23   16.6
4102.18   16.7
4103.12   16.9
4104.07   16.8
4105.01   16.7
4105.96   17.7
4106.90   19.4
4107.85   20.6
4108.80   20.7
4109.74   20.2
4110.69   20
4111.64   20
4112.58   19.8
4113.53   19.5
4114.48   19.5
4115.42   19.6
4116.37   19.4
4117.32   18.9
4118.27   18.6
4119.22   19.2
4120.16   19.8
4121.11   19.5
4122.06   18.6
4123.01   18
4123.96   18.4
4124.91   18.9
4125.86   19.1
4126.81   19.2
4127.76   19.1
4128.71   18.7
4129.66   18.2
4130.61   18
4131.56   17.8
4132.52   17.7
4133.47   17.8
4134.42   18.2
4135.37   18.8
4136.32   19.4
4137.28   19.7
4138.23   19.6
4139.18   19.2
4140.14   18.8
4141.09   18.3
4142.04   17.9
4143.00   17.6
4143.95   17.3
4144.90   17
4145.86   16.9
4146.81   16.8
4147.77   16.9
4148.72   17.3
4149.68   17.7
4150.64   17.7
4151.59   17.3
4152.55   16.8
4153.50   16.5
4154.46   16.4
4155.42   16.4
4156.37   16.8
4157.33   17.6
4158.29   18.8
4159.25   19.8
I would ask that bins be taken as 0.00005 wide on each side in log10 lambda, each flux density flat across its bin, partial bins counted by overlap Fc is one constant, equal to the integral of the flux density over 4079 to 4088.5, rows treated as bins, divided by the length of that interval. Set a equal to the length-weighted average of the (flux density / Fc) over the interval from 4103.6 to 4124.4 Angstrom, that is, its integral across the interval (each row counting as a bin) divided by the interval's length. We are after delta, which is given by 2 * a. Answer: 1.94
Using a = 0.97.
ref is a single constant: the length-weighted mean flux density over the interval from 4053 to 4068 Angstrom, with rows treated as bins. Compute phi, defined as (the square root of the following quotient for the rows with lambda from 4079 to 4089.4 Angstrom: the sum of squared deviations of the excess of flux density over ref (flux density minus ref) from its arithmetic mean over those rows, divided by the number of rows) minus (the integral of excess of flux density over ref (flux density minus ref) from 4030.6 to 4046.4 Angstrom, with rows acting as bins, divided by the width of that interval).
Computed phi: 0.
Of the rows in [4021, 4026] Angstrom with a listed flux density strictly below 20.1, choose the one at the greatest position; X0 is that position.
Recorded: 4025.45 Angstrom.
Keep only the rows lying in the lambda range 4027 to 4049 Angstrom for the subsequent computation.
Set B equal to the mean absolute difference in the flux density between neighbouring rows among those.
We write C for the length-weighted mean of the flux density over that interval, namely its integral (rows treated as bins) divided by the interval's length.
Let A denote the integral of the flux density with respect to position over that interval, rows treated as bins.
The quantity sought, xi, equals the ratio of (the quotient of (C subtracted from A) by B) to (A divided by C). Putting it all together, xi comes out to 28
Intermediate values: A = 430.1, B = 0.67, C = 19.6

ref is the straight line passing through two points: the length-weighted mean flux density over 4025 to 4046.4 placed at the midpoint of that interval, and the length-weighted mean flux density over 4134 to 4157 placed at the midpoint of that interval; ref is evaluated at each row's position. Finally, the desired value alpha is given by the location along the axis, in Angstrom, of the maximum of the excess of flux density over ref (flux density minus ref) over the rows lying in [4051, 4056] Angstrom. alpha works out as 4052.42 Angstrom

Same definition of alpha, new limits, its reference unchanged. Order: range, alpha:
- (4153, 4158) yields 4157.33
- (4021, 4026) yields 4022.67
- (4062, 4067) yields 4065.51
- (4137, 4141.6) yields 4137.28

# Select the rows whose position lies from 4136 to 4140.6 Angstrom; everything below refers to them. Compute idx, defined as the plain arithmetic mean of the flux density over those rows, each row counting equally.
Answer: 19.3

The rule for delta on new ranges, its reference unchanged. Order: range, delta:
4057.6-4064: 1.80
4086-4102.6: 1.94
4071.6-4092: 1.93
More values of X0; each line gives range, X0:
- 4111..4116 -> 4115.42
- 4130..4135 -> 4134.42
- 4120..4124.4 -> 4123.96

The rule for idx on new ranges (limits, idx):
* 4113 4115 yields 19.5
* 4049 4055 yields 20.7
